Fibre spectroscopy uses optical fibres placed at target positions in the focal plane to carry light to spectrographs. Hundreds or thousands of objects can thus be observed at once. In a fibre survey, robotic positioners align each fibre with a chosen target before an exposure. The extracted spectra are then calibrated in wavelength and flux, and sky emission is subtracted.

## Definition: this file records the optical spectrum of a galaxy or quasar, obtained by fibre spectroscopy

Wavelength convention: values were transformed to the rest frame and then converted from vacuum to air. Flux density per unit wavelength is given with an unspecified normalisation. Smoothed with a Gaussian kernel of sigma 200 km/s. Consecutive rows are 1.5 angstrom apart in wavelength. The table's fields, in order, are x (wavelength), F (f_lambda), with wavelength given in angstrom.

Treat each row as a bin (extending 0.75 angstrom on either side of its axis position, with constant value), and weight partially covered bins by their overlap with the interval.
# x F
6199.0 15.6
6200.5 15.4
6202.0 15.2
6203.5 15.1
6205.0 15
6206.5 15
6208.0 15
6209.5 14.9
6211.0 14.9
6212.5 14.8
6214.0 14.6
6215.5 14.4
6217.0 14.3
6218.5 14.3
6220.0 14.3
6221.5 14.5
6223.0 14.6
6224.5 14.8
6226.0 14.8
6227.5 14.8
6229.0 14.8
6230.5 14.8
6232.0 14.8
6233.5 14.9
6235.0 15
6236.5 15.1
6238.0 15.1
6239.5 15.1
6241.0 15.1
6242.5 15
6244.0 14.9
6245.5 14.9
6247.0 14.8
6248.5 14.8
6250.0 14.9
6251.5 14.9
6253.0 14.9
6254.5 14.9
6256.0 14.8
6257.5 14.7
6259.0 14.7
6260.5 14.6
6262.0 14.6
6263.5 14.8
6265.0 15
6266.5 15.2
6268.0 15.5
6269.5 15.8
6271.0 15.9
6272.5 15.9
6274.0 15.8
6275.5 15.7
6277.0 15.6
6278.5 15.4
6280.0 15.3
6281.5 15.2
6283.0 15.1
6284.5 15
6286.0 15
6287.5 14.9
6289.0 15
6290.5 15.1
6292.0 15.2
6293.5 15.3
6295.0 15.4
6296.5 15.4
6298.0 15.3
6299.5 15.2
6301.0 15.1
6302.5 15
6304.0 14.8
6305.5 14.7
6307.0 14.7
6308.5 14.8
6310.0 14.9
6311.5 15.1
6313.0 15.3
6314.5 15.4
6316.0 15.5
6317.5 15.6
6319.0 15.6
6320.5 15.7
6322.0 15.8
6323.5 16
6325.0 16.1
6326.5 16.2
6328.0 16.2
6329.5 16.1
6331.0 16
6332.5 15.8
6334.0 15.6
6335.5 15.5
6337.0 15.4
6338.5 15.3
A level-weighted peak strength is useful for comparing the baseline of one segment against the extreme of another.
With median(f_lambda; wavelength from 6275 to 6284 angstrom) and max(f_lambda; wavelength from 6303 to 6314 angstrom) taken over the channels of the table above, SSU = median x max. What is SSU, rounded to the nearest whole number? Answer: 235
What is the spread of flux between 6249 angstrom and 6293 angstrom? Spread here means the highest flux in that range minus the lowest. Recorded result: 1.3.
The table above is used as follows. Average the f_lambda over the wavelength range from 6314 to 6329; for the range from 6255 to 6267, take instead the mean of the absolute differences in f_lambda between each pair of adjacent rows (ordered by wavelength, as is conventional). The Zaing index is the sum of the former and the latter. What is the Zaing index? 15.9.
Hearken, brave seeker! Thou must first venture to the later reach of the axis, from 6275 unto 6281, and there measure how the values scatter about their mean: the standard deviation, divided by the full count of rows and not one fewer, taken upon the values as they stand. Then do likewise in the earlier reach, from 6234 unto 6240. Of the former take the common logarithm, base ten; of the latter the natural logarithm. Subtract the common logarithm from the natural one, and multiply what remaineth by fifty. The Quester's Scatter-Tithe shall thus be -117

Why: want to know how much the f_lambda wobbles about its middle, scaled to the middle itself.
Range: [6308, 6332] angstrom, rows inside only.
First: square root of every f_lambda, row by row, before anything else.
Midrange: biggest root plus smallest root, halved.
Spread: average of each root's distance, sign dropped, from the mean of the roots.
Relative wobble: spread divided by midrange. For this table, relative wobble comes 0.012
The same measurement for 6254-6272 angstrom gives 0.012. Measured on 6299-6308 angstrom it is 0.006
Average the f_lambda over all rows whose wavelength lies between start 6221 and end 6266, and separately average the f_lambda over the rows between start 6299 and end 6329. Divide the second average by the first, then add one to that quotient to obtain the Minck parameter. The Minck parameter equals 2.04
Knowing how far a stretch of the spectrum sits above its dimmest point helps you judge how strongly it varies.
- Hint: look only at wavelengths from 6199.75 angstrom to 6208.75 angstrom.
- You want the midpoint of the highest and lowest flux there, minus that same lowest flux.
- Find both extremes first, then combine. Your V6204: 0.20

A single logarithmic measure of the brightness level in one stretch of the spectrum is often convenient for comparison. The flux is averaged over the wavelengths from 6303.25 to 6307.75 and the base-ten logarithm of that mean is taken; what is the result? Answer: 1.17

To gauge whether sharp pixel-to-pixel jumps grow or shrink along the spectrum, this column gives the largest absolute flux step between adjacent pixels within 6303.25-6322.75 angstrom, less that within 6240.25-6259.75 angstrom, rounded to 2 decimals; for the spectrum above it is 0.10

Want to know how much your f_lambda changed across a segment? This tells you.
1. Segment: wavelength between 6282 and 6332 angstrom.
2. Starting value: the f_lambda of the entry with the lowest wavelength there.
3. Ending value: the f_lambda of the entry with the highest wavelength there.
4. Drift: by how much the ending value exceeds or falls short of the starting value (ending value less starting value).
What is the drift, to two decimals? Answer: 0.90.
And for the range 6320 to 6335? -0.10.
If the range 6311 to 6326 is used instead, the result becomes 1.00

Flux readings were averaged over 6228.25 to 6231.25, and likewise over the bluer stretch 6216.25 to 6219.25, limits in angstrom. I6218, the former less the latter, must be 0.50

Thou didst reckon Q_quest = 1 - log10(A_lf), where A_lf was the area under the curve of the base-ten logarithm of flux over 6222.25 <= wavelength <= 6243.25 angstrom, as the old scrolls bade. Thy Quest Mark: -0.392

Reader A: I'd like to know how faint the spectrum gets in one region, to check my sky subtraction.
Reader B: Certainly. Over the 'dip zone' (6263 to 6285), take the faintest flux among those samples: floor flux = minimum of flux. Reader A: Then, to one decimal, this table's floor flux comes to 14.8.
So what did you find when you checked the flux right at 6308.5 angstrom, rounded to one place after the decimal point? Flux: 14.8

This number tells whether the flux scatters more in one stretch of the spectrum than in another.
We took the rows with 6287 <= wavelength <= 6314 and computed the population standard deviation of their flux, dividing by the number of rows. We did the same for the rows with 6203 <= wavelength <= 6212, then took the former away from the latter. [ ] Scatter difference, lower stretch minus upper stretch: -0.15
